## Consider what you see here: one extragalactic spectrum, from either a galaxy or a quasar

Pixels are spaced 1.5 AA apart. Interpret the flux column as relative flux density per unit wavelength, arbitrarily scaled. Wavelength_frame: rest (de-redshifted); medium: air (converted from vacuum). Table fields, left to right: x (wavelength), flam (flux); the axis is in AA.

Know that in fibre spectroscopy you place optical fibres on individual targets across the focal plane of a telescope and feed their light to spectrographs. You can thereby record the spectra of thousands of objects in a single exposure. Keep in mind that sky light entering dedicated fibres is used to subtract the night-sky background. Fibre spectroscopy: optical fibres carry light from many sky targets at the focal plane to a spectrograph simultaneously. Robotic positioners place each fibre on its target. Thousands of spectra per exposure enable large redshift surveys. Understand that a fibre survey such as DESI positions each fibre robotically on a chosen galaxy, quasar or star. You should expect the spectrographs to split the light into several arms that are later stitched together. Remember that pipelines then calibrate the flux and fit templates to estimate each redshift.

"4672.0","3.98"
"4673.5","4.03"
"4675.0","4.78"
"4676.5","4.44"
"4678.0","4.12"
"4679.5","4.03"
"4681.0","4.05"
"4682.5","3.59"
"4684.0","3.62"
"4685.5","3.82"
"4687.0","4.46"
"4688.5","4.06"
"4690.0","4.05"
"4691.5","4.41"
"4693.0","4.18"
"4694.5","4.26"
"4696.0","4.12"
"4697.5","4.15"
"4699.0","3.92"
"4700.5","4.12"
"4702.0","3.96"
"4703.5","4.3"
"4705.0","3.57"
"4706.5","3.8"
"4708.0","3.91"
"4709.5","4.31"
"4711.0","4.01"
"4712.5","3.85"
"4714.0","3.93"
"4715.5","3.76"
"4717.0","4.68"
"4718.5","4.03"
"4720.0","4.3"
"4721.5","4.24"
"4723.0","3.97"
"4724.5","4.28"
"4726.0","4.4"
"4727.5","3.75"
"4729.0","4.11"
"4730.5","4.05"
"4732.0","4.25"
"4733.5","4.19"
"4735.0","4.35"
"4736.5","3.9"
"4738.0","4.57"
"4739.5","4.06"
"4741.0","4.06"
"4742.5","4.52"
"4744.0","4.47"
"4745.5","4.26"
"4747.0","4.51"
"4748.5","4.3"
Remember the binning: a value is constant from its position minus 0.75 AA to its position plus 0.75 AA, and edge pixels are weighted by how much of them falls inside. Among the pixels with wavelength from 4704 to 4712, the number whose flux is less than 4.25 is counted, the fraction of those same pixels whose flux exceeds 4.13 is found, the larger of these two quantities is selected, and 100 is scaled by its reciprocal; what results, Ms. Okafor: 25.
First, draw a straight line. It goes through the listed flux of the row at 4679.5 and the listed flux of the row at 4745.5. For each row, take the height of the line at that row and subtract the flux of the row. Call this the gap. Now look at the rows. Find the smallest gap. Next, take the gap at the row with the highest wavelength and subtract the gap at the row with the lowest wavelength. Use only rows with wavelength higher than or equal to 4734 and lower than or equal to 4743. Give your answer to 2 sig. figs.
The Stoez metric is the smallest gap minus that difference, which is -0.19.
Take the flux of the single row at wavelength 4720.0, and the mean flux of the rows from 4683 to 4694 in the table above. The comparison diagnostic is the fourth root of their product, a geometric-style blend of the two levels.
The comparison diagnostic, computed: 2.05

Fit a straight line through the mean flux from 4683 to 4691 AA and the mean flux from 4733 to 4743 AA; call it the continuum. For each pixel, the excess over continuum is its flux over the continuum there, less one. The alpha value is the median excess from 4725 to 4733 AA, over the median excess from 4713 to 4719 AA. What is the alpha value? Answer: 0.5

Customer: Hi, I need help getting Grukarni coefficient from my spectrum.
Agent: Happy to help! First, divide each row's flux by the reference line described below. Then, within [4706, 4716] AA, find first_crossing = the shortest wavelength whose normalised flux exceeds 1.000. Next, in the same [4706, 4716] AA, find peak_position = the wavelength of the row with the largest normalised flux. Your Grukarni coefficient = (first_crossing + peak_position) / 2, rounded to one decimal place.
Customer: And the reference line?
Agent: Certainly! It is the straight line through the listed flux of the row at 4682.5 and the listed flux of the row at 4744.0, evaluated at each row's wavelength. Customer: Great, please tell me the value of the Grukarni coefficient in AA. 4709.5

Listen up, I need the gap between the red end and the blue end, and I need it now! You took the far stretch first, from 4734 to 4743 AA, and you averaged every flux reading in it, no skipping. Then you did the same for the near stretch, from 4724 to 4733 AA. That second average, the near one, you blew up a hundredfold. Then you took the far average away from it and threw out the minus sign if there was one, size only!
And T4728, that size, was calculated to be 410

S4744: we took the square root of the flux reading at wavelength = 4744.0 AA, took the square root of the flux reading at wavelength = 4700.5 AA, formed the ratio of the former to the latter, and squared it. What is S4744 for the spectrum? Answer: 1.08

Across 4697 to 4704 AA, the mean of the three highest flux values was 4.19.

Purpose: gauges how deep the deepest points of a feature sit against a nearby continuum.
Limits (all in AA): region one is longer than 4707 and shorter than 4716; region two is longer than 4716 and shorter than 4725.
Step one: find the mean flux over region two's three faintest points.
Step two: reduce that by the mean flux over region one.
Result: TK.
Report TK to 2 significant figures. 0.12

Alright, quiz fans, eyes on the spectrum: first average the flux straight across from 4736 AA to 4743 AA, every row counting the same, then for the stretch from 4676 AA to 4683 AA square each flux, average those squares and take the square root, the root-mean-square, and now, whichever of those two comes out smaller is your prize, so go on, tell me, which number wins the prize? 4.06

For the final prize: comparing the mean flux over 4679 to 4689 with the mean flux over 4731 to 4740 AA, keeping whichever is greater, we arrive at 4.22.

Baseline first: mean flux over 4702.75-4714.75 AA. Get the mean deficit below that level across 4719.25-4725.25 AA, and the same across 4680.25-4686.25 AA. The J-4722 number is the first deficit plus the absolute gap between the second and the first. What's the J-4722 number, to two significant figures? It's 0.19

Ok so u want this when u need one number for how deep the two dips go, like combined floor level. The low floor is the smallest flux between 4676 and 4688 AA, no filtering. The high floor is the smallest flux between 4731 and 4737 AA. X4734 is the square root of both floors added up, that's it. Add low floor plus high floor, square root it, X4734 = 2.74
